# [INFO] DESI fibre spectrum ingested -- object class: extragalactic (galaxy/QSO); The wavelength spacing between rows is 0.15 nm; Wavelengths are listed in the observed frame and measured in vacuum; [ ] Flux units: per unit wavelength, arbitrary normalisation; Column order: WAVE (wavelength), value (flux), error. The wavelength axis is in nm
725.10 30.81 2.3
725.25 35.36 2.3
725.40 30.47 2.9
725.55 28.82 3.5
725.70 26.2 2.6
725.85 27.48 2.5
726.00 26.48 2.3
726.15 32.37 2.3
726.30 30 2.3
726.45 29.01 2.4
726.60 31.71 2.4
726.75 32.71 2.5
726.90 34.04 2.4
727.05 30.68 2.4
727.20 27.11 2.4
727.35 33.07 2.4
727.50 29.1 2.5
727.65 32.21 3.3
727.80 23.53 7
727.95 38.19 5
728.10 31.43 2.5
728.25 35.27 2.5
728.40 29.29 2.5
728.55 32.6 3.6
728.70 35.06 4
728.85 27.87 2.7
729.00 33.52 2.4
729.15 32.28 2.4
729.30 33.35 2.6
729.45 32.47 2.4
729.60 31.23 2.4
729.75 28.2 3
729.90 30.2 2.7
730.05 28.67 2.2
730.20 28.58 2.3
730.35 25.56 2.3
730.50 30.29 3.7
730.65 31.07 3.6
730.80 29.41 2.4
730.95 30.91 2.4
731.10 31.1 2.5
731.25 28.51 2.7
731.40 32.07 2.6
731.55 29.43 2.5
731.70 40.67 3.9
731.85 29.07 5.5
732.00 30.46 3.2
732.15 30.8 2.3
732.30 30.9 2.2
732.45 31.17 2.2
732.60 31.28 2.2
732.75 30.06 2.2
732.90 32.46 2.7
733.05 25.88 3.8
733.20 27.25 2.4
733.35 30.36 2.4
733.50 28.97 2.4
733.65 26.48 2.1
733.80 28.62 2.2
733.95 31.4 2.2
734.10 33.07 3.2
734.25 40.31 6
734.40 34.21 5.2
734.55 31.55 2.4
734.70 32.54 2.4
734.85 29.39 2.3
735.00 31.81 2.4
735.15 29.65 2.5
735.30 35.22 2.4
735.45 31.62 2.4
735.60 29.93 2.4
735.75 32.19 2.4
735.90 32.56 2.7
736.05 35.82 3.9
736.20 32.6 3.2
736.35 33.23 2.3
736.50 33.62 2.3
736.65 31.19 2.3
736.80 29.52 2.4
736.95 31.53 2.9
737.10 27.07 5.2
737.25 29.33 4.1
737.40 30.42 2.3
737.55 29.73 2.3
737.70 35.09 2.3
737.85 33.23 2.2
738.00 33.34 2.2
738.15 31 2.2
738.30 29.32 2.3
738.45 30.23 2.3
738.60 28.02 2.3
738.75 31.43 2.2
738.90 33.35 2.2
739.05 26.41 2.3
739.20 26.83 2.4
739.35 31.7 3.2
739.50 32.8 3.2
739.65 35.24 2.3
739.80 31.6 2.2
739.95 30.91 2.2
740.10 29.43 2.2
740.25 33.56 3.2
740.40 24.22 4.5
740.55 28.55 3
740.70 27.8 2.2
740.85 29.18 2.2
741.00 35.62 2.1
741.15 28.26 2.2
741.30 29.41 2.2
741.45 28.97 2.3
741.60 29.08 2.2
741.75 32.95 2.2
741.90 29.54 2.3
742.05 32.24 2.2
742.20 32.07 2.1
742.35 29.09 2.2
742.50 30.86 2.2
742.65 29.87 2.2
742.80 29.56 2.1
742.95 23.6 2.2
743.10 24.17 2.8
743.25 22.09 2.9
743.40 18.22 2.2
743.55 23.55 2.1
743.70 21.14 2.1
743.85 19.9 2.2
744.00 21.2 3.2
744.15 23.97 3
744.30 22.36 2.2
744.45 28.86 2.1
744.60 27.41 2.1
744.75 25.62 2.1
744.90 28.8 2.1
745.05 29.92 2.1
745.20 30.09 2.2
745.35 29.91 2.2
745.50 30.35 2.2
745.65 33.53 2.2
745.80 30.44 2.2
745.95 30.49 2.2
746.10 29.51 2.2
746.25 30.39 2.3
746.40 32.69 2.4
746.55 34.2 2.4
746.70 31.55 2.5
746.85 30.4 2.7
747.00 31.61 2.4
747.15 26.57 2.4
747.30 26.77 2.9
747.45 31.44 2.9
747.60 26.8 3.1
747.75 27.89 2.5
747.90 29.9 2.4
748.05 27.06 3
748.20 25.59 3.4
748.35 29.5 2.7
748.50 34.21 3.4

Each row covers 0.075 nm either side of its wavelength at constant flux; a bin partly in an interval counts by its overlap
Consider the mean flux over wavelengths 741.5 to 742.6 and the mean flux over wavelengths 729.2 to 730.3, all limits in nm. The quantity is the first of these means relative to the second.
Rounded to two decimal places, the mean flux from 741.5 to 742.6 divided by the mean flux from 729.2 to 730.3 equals 1.01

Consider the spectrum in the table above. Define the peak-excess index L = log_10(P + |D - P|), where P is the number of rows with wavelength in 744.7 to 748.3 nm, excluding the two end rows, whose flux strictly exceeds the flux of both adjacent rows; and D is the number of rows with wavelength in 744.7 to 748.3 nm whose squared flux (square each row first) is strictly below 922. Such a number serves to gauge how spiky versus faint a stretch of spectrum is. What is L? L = 1.15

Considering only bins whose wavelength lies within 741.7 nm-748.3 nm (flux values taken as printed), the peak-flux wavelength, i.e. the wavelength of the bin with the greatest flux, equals 746.55 nm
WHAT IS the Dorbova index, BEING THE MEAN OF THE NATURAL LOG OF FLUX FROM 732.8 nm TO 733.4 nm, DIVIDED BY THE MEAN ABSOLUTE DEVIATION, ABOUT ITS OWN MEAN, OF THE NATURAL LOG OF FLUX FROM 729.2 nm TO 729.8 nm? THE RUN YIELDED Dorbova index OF 65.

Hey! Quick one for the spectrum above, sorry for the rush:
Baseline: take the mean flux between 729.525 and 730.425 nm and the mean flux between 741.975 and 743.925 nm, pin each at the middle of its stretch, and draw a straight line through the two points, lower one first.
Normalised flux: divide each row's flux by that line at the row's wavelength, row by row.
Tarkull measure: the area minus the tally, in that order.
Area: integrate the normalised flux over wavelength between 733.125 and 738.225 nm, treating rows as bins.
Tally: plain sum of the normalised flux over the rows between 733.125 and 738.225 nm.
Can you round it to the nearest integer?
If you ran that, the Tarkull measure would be -33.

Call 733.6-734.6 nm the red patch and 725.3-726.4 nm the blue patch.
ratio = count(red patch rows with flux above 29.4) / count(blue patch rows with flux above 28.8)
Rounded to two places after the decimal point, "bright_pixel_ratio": 1.25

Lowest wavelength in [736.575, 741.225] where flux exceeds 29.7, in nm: 736.65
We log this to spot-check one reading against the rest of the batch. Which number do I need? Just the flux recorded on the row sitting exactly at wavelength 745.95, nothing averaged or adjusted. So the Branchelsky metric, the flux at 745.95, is 30.49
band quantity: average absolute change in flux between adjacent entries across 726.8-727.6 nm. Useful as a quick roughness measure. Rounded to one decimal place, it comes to 4.2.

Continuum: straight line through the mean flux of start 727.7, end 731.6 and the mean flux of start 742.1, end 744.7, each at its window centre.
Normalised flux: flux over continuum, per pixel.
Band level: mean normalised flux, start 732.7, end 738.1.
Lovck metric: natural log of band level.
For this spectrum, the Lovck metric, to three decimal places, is 0.100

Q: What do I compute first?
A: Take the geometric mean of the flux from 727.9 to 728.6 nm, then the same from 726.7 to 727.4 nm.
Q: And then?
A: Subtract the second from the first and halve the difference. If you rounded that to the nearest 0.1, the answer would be 0.9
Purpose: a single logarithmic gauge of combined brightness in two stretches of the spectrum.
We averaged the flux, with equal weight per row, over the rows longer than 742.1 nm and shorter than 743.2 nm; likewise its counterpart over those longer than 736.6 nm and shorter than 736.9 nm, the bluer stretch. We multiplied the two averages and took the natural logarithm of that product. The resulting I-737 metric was 6.76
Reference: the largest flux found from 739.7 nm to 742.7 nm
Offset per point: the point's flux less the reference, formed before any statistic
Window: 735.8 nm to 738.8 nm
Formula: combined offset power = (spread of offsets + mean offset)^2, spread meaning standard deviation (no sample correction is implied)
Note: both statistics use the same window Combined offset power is 4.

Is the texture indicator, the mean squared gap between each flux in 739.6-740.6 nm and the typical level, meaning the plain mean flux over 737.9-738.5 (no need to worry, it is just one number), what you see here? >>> 11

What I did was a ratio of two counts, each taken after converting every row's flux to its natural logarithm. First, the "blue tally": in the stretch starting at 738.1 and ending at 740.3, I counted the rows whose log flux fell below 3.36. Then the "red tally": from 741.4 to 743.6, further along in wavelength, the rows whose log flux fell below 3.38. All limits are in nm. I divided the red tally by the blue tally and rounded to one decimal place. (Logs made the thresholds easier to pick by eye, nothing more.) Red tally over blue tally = 2.7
